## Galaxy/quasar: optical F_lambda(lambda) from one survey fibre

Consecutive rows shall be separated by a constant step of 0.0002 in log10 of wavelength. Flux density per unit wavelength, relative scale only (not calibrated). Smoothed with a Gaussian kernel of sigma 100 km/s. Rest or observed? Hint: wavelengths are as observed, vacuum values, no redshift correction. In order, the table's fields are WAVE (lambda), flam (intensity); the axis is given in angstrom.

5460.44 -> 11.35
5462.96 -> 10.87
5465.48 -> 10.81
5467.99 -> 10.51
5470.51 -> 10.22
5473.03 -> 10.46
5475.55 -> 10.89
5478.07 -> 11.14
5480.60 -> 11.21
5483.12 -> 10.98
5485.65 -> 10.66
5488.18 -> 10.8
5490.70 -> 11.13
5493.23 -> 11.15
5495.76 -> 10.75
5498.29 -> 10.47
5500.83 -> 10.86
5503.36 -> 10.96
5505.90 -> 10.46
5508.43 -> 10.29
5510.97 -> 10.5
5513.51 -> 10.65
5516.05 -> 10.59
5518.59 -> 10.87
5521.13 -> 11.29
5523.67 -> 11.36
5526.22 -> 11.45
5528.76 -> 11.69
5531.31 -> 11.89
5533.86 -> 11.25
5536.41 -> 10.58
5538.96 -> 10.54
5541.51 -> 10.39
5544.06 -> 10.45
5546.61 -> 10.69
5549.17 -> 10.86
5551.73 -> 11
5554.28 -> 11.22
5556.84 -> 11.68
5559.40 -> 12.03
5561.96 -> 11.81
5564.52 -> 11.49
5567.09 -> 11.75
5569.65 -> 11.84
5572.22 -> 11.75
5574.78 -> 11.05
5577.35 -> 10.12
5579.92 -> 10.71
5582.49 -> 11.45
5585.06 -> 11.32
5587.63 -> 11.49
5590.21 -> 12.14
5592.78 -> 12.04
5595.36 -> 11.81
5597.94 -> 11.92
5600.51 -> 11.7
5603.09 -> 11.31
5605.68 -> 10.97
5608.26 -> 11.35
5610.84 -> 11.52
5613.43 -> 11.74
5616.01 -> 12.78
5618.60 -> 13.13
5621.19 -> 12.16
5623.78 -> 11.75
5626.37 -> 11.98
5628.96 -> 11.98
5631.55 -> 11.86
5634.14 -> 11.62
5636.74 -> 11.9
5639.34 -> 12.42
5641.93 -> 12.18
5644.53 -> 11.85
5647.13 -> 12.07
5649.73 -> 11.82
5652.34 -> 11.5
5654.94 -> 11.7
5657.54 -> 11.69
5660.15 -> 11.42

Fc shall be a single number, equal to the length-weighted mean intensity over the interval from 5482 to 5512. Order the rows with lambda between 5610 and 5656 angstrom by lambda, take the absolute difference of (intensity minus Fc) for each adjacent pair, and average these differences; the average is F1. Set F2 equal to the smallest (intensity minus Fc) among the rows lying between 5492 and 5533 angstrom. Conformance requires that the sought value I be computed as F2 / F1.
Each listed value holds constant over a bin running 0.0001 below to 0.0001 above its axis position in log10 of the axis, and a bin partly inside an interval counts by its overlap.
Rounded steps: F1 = 0.349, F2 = -0.5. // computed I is -1.3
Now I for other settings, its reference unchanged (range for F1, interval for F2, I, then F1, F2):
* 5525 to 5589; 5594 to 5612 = 0.7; 0.326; 0.2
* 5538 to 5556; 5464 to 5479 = -3.2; 0.163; -0.5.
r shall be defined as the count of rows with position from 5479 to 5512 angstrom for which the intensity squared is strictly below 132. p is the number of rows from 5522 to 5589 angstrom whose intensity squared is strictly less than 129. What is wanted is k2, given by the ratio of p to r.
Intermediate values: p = 13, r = 13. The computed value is 1.0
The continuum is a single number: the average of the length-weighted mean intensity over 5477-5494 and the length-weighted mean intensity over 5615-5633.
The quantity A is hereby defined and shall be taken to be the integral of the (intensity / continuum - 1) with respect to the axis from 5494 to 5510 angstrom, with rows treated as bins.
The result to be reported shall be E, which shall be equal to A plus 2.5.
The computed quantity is 1.2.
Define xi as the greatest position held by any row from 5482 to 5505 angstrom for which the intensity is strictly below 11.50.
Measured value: 5503.36 angstrom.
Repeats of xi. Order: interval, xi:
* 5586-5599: 5587.63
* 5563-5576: 5574.78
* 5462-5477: 5475.55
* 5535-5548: 5546.61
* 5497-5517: 5516.05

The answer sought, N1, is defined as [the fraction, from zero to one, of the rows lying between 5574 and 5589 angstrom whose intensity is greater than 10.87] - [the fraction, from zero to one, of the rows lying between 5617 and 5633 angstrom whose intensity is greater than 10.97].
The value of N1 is -0.3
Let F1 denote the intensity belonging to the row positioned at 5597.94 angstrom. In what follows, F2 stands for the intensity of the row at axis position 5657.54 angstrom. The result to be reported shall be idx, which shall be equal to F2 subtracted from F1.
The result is 0.2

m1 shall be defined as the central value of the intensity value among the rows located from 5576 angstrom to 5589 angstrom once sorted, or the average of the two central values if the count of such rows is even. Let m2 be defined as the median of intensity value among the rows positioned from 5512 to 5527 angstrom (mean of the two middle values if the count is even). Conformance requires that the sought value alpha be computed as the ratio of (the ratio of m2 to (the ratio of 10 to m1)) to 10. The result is 1.25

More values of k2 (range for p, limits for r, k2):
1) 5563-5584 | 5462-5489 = 0.3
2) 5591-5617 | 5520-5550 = 0.3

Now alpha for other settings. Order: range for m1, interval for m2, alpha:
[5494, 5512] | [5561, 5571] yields 1.24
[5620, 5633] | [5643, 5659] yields 1.41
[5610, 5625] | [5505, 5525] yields 1.27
